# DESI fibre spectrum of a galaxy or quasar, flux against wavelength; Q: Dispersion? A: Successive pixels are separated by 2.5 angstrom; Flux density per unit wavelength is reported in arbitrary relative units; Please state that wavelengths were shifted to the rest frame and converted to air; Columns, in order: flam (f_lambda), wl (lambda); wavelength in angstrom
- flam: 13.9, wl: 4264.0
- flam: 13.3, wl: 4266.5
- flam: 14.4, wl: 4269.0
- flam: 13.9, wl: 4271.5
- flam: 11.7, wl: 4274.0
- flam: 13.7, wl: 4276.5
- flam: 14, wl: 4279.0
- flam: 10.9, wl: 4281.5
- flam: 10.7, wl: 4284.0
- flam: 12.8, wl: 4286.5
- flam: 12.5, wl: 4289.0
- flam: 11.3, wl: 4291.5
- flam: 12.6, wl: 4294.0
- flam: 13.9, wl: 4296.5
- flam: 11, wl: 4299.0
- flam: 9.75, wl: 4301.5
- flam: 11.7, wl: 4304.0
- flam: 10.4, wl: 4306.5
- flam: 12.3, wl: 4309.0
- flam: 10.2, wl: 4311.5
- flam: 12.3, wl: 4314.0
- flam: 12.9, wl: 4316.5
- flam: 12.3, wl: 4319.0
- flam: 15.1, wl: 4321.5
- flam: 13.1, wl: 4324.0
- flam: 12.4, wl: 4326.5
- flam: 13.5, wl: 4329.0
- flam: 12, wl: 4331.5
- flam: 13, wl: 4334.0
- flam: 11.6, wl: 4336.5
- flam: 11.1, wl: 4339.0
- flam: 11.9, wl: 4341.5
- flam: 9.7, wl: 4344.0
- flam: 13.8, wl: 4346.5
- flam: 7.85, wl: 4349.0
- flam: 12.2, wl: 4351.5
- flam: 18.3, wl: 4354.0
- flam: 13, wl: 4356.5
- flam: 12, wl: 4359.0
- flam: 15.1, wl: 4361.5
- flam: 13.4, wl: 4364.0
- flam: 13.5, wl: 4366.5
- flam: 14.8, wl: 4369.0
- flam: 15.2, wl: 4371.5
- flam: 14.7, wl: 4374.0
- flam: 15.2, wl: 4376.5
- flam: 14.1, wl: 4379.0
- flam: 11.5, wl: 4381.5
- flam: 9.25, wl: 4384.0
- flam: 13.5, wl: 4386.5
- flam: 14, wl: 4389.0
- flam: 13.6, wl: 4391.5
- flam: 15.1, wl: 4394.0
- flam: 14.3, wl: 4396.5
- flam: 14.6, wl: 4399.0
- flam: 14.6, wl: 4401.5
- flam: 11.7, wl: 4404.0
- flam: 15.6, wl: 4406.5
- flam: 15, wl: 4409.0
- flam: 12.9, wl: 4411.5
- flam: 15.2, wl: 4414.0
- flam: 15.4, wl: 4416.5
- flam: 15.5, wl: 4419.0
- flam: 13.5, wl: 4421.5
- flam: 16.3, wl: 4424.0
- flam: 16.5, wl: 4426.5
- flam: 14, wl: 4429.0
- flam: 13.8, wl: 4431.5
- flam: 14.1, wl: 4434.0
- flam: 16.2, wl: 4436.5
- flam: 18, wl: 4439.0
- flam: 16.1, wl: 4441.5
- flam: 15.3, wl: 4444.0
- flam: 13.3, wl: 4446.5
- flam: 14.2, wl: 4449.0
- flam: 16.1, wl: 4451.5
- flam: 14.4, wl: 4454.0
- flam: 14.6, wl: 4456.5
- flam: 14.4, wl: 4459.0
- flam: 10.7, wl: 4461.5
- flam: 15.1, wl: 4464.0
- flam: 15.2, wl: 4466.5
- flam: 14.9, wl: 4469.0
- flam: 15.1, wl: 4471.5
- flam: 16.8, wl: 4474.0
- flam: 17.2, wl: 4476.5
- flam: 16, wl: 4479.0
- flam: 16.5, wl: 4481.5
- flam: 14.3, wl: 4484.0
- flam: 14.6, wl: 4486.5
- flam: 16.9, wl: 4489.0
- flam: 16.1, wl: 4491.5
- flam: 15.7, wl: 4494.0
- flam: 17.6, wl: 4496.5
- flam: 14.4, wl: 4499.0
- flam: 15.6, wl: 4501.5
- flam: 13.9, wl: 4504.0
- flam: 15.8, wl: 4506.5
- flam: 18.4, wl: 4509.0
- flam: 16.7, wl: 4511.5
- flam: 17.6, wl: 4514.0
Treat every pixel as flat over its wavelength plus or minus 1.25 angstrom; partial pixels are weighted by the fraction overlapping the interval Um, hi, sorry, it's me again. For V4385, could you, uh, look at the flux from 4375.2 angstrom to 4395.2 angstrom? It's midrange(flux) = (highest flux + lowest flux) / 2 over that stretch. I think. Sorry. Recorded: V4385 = 12.2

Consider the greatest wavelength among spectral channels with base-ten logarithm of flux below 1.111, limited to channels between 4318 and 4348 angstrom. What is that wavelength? 4344.0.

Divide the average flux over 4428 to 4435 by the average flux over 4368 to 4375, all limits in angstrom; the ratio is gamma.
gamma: 0.94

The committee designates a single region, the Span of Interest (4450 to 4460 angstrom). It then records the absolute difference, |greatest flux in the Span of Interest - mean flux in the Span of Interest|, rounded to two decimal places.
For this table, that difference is 1.23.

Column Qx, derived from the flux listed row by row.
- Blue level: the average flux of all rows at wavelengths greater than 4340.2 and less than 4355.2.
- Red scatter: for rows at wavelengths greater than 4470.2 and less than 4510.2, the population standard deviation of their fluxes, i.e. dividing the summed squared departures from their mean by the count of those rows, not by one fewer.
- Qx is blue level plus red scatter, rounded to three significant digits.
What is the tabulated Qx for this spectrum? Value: 13.5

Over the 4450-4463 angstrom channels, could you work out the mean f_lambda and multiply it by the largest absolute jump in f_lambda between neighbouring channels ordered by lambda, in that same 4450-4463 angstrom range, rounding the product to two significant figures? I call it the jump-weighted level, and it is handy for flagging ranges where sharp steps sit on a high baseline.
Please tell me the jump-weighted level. 52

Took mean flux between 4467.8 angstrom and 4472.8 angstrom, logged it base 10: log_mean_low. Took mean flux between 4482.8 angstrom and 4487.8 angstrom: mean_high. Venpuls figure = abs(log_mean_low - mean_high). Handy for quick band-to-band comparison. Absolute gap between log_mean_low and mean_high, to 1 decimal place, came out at 13.3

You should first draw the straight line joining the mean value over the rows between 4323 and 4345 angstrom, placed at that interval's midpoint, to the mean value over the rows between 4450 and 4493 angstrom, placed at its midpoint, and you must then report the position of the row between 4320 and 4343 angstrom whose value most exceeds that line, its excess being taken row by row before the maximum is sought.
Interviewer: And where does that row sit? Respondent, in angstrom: 4321.5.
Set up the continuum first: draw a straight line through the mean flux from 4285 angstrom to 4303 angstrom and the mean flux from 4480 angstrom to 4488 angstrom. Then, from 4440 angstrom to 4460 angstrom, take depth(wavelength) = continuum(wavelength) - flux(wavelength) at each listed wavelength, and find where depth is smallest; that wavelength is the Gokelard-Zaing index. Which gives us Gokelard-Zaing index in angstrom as 4441.5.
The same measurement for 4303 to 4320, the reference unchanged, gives 4316.5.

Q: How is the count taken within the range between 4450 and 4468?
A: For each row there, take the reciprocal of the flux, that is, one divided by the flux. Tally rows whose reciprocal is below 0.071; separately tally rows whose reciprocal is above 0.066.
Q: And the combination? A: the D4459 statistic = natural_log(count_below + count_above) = 2.40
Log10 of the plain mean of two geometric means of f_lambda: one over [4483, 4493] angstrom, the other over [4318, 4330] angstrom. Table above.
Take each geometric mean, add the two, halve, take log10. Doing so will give 1.16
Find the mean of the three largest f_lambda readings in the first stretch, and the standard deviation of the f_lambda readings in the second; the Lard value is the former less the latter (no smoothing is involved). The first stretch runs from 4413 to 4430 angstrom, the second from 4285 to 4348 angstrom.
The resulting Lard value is 14.8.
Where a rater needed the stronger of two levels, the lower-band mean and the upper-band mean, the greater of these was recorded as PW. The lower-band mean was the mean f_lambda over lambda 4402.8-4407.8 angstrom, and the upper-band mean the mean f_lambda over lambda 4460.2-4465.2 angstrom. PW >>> 14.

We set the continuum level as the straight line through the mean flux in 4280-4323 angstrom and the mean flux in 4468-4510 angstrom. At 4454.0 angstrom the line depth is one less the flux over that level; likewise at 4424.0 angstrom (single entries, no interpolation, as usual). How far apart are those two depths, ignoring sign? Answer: 0.17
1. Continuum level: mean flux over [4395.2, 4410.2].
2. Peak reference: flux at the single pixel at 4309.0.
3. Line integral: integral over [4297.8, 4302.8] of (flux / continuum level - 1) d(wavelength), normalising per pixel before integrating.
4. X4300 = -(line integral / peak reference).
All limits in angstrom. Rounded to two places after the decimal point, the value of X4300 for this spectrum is 0.11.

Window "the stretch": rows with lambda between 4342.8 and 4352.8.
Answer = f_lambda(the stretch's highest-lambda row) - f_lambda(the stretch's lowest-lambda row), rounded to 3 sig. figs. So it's 2.50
